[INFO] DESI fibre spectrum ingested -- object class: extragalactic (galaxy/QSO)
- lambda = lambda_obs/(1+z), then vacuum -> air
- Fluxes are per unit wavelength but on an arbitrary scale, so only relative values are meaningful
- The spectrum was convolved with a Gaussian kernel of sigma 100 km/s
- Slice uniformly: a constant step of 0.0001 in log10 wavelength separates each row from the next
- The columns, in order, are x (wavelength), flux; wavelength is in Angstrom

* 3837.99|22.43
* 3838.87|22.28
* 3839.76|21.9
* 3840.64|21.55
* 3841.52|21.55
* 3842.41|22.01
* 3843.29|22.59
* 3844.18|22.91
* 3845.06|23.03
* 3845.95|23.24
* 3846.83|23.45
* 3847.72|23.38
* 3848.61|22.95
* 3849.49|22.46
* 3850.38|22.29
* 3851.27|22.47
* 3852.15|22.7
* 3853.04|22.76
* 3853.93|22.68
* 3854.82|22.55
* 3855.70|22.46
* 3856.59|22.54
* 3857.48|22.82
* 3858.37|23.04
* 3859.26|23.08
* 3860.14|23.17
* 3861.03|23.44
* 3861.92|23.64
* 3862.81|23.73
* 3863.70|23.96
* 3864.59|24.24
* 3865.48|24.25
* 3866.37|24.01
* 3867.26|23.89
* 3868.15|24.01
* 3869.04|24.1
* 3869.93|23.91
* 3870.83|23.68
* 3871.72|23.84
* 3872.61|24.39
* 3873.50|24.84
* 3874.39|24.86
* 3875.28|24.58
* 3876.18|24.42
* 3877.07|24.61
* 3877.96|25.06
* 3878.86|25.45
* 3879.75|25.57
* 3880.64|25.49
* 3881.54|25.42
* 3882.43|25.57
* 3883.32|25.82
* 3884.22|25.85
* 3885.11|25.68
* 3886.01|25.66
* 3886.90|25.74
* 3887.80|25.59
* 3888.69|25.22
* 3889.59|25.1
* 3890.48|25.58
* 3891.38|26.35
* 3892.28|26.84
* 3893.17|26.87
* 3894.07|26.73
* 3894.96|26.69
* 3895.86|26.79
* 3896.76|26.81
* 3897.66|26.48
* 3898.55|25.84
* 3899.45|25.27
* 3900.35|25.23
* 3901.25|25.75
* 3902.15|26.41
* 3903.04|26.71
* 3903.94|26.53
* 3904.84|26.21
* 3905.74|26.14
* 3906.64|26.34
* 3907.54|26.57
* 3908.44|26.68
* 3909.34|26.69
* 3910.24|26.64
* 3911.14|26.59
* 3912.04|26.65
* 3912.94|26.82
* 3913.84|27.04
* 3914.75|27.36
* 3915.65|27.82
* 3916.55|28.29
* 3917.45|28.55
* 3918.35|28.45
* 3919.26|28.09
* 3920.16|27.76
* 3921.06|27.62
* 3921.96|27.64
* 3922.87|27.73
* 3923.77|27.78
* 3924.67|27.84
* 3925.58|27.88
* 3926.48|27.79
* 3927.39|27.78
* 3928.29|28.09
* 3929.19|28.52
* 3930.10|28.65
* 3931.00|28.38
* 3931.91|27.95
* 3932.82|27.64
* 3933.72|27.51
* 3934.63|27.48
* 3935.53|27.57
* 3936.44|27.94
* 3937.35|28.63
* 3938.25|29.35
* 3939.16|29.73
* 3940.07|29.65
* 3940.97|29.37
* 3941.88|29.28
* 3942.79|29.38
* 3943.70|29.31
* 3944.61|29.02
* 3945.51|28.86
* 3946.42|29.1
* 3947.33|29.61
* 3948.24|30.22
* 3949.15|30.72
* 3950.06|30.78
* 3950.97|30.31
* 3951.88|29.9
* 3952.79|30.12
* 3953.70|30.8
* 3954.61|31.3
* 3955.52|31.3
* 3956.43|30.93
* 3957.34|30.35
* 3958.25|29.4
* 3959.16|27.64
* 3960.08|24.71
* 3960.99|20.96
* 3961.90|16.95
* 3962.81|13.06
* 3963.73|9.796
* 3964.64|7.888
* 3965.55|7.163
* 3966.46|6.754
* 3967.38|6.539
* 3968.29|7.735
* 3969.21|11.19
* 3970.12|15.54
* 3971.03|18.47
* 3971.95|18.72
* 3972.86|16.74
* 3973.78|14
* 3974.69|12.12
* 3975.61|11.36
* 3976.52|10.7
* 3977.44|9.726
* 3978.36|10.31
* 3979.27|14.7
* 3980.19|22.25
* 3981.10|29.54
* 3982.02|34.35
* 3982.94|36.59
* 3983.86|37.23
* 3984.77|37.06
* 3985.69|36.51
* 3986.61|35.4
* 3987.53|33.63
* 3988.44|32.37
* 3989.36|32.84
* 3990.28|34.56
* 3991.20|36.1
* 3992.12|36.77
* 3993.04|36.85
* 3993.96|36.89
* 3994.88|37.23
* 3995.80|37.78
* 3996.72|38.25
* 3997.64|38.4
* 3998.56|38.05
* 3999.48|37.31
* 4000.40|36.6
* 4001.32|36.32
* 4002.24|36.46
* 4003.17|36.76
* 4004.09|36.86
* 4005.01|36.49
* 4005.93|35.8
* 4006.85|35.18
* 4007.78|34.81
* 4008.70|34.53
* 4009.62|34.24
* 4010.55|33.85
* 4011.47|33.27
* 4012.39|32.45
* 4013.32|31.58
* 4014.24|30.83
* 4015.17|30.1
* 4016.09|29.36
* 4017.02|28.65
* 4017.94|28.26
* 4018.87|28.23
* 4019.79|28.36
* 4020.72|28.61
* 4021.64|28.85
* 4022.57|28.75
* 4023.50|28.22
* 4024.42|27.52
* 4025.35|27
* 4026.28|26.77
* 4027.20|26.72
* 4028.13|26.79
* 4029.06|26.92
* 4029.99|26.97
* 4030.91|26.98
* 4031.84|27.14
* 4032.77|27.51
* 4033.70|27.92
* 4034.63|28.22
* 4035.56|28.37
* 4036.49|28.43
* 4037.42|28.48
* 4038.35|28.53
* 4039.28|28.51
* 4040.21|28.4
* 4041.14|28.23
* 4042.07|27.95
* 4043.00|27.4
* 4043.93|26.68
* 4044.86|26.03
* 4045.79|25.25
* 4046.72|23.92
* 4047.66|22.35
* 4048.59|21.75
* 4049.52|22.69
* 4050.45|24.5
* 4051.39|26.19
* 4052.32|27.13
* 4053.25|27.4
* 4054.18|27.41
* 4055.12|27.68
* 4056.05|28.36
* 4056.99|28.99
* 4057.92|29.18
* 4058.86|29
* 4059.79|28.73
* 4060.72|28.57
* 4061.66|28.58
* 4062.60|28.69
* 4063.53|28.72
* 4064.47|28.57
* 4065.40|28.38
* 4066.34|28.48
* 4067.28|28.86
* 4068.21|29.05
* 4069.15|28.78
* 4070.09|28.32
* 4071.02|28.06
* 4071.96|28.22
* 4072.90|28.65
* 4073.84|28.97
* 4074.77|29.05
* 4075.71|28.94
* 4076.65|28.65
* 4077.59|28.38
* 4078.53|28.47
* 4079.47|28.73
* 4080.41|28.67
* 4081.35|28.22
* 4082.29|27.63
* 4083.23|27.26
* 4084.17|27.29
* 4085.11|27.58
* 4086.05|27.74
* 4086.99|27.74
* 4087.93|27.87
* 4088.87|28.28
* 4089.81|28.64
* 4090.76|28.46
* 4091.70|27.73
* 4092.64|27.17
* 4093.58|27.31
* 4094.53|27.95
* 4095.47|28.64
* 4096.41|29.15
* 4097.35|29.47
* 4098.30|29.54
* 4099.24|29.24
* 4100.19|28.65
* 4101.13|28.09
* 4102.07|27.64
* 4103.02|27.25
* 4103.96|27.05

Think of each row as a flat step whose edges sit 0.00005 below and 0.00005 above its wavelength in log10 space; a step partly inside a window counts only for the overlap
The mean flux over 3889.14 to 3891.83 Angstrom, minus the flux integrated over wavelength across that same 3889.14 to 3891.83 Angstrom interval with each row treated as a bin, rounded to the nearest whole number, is -43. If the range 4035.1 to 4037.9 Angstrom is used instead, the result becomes -51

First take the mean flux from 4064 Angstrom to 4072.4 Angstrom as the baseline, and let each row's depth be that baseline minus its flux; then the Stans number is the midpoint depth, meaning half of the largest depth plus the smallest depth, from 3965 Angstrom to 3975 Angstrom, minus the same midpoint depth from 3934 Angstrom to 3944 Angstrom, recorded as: 16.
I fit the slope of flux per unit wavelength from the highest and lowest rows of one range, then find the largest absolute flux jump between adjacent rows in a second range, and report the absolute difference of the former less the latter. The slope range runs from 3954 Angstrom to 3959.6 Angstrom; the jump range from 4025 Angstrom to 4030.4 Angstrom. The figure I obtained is 1.0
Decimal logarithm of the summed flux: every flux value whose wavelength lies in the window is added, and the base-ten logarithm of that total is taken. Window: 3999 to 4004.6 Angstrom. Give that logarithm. 2.34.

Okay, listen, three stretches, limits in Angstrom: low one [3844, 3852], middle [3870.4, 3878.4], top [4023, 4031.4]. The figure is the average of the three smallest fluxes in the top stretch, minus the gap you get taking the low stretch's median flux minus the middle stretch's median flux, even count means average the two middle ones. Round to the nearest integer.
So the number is 28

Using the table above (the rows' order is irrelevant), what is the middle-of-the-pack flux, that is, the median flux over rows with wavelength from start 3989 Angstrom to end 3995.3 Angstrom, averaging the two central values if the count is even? 37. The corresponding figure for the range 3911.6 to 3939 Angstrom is 28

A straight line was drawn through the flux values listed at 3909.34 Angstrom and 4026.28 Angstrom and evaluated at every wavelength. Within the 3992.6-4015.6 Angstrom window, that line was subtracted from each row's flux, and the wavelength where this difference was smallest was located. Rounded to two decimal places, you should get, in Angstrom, 4015.17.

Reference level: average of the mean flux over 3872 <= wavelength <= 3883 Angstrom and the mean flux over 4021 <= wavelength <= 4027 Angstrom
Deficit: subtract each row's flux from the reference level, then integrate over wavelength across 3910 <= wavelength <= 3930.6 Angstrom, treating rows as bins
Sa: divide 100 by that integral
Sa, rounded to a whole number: -4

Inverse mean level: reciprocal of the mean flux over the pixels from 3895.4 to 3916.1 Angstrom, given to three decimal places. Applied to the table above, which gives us 0.038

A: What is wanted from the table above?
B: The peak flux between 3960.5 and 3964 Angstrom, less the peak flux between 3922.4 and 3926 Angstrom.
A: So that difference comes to -7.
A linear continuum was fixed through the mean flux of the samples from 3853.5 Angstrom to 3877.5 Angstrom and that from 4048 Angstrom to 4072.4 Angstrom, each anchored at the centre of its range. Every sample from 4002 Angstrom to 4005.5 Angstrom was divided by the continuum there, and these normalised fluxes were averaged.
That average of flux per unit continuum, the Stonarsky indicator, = 1.38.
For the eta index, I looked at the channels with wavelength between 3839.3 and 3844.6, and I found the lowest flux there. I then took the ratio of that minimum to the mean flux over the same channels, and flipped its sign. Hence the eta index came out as -0.976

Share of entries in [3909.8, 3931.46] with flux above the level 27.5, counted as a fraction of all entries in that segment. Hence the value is 0.75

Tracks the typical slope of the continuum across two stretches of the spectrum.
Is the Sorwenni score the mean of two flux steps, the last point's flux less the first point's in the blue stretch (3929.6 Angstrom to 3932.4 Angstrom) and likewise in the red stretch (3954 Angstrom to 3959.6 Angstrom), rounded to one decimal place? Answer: -2.2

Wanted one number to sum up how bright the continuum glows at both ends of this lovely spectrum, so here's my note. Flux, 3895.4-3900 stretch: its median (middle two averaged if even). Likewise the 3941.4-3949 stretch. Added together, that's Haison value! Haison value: 56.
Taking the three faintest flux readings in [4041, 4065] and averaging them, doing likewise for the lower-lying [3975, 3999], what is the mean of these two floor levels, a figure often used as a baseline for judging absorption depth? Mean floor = 16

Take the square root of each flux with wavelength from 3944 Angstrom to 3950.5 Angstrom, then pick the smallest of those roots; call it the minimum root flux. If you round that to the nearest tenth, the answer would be 5.4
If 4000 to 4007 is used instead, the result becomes 5.9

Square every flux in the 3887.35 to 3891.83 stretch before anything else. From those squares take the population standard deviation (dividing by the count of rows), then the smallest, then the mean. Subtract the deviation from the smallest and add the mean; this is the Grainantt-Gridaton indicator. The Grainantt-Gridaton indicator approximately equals 1261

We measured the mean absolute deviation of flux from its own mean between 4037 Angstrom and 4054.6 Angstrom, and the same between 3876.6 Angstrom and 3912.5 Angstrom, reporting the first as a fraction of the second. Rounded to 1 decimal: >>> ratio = 3.3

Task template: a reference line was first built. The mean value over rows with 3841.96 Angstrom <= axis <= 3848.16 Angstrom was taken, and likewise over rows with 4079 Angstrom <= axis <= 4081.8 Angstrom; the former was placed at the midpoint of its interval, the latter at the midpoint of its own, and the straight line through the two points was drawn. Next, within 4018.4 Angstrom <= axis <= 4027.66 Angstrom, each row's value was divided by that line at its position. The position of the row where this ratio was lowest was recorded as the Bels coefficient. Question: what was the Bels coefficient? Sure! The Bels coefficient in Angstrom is 4027.20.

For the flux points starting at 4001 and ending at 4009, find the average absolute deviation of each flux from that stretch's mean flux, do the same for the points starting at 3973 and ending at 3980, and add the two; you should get 2.2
